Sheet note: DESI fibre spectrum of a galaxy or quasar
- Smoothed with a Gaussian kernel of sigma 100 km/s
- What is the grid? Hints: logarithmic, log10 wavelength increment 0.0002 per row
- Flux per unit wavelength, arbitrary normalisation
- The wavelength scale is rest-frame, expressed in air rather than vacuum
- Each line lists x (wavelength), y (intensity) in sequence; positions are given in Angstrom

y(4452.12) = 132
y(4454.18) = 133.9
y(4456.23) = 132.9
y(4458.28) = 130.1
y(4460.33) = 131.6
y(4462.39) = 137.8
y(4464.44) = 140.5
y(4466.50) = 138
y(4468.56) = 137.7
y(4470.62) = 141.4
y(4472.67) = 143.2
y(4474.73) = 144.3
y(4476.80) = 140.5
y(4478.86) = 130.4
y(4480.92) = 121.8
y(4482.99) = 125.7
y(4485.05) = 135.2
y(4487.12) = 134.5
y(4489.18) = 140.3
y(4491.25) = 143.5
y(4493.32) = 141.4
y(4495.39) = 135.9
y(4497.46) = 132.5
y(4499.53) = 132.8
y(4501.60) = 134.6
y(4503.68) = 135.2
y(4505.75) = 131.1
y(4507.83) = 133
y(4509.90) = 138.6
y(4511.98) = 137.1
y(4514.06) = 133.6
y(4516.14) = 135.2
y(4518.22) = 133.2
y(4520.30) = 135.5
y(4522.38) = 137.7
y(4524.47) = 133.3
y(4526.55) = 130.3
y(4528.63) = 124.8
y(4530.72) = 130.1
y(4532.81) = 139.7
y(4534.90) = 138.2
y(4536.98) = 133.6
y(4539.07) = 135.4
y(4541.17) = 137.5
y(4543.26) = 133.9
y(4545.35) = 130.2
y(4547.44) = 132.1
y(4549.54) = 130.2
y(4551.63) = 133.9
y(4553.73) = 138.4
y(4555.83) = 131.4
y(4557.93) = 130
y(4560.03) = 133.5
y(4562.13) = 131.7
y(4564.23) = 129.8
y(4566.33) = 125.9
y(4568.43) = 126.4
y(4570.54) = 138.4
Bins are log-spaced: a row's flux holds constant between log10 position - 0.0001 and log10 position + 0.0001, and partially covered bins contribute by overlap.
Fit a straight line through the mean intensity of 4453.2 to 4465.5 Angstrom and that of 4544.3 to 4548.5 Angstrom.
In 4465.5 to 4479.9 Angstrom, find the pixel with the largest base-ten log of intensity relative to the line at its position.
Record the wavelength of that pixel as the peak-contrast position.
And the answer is 4474.73 Angstrom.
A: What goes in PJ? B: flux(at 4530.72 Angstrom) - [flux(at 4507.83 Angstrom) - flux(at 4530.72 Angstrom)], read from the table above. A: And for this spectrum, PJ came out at 127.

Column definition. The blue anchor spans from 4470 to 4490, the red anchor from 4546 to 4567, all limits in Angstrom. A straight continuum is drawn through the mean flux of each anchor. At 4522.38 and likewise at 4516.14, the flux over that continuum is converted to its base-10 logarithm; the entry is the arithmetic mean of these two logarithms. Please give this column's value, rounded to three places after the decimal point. 0.009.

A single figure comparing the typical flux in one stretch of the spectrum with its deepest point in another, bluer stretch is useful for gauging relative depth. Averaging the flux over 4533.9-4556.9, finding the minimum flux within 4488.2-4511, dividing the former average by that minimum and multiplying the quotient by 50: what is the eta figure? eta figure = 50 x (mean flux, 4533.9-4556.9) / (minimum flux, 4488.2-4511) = 51.1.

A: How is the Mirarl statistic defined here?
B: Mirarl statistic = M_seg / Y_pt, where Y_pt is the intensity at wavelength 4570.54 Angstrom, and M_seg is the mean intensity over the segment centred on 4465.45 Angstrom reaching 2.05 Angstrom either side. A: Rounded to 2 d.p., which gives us 1.01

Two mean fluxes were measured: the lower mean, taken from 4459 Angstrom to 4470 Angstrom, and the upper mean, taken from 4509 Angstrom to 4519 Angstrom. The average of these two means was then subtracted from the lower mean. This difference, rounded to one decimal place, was 0.8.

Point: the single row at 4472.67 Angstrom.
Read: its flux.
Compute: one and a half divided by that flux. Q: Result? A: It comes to 0.0105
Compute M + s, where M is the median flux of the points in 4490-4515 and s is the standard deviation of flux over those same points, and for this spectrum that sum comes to 139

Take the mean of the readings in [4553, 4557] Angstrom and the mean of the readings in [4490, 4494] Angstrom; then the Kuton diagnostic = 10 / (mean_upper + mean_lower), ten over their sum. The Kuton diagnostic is 0.0361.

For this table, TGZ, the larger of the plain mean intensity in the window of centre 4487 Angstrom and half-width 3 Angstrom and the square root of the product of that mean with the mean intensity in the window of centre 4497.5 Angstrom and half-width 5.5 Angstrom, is 136.7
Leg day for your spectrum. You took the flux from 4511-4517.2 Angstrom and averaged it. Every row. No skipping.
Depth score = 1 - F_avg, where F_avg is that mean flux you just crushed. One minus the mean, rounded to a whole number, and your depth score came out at -134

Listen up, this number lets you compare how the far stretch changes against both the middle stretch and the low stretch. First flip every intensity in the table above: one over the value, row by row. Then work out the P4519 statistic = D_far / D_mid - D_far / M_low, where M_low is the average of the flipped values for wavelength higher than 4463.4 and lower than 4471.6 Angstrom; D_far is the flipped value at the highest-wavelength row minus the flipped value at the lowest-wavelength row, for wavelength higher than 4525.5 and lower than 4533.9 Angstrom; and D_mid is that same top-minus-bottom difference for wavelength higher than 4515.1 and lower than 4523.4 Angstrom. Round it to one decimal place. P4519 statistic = 3.9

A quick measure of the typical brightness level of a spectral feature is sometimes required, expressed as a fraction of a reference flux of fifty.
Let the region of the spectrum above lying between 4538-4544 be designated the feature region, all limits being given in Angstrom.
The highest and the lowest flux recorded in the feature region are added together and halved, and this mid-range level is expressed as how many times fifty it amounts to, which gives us 2.71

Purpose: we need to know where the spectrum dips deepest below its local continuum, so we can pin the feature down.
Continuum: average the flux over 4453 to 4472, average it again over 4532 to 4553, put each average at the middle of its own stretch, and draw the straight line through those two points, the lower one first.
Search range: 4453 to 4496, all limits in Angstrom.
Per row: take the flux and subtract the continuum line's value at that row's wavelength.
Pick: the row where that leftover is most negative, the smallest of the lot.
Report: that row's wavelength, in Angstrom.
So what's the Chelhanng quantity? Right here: 4480.92 Angstrom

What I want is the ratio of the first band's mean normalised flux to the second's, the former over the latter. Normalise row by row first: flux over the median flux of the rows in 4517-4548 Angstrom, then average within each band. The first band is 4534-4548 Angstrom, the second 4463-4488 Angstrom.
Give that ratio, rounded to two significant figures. 0.99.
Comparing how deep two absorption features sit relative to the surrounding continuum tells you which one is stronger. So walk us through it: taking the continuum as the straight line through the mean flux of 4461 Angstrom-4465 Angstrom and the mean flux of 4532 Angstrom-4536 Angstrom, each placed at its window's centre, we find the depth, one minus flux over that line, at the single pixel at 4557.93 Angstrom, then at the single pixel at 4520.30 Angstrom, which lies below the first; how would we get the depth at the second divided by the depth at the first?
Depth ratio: 0.4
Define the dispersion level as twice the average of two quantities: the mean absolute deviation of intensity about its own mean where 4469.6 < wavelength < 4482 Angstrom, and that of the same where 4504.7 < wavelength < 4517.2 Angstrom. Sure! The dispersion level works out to 9.4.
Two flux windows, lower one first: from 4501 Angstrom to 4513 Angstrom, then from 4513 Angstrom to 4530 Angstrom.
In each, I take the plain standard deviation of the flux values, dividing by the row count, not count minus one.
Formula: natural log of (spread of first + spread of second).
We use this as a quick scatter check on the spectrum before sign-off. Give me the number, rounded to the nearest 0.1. 1.8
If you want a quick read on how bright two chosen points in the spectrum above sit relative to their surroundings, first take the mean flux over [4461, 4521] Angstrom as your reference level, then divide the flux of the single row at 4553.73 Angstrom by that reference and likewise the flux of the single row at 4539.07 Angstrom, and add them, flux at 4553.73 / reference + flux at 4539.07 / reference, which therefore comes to 2.013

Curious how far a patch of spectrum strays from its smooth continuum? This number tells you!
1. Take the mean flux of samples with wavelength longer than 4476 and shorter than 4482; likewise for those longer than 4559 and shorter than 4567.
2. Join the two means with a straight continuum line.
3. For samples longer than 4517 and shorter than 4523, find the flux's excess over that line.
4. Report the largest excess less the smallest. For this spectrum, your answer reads 4.5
